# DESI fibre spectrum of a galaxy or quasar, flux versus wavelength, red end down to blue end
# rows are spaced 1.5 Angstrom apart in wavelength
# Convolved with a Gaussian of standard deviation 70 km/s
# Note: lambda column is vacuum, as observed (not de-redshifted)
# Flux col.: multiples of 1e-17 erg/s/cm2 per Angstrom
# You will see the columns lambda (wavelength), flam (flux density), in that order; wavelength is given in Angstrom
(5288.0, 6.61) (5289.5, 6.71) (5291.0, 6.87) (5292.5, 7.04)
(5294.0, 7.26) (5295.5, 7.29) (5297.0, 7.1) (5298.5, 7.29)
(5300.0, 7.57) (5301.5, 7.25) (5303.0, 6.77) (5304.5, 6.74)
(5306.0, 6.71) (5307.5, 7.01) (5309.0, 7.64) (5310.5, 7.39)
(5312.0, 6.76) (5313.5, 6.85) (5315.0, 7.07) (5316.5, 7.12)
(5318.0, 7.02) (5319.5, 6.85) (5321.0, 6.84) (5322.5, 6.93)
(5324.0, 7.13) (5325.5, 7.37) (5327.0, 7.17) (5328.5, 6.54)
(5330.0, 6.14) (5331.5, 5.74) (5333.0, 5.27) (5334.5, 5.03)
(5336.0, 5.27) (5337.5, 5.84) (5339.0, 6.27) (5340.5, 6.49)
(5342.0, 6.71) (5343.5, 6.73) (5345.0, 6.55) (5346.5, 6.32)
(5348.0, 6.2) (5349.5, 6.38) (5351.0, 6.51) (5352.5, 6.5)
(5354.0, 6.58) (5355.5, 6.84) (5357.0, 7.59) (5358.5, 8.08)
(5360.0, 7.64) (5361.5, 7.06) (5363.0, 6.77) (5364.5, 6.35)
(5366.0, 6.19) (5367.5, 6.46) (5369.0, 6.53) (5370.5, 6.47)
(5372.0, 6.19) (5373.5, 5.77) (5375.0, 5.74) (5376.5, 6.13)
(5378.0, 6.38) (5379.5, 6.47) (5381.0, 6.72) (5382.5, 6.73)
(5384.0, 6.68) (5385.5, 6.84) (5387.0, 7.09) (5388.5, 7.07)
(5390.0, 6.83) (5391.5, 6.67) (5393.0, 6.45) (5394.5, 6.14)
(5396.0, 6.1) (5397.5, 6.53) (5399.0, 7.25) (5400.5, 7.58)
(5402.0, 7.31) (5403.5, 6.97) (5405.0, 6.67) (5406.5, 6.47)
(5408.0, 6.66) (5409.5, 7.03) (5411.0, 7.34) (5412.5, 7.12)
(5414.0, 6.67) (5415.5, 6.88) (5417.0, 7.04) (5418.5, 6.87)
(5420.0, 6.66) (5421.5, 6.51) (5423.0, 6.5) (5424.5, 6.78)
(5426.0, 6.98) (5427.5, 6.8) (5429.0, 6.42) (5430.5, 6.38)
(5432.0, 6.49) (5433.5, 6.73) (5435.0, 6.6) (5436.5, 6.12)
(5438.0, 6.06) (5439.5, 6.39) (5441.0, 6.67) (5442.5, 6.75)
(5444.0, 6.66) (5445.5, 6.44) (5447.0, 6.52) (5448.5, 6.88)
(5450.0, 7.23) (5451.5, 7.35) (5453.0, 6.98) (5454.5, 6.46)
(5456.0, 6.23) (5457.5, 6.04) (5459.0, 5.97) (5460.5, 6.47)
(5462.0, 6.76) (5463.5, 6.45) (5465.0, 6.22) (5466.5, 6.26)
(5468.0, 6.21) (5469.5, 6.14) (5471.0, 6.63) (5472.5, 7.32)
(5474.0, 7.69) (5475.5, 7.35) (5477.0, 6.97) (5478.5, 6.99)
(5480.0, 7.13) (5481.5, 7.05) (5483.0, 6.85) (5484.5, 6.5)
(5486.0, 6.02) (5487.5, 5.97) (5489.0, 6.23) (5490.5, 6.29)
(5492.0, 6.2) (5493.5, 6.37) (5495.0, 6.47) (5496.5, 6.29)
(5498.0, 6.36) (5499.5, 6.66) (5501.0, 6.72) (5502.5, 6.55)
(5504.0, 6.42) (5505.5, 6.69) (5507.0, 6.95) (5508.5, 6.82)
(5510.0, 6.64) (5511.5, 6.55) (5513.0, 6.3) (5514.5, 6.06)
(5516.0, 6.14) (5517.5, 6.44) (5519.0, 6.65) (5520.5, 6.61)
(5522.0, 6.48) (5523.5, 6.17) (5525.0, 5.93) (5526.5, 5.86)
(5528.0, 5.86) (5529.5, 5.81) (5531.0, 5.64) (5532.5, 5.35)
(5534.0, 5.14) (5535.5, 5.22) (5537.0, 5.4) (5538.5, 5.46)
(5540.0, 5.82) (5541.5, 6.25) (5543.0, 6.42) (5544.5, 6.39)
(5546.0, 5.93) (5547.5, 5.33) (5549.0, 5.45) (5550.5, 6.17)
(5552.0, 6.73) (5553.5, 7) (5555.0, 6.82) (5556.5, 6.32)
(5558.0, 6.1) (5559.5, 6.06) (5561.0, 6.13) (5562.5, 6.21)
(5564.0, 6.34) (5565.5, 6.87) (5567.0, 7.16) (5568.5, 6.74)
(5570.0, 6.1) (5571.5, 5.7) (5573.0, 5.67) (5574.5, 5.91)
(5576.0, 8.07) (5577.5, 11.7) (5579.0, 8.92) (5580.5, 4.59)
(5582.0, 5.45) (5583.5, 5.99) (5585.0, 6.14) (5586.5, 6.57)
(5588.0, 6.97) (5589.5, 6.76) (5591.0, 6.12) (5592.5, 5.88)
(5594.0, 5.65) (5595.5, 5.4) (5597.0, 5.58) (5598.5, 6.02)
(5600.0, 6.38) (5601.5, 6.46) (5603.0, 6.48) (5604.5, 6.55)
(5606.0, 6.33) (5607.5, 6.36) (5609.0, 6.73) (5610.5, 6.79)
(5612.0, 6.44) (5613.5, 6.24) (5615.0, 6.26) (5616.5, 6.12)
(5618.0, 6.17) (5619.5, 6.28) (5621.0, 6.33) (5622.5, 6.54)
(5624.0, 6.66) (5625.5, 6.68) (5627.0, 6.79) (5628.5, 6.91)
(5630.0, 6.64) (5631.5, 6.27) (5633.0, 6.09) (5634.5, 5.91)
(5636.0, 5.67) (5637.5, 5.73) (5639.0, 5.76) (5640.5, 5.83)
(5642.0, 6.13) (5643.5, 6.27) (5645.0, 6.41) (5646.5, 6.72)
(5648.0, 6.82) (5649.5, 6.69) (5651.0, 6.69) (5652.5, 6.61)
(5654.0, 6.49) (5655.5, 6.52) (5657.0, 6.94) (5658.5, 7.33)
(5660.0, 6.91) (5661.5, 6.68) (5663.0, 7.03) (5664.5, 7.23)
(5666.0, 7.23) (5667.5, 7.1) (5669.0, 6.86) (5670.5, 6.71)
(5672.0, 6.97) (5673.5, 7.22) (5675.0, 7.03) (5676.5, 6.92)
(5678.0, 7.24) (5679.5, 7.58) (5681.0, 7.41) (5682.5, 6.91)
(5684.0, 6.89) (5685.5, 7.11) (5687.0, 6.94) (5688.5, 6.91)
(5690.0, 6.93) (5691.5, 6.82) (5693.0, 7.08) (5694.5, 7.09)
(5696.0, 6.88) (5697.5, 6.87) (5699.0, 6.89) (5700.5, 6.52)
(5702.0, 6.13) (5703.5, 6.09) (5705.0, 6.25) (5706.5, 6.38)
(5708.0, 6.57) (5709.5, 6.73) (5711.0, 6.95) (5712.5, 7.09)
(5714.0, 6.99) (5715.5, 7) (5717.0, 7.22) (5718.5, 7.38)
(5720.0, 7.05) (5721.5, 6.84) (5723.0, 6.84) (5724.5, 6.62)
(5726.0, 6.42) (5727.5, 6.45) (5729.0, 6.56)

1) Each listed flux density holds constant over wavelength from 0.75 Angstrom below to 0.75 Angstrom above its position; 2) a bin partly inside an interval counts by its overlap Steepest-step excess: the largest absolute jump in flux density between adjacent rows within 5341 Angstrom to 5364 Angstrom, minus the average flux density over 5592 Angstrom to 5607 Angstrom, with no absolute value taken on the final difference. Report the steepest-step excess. -5.3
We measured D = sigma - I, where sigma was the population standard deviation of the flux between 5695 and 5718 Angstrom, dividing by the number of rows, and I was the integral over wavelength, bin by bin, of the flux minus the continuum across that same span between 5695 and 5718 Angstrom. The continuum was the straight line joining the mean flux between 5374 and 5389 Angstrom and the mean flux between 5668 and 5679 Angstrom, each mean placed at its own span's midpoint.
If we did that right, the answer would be 8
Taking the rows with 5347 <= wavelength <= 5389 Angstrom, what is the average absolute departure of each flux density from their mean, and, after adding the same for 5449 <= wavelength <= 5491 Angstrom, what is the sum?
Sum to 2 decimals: 0.82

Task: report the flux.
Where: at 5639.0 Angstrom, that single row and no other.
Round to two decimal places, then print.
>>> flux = 5.76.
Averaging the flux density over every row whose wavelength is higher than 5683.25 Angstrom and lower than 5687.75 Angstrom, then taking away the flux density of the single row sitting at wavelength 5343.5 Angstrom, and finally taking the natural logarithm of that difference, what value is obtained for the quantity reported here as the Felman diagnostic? -1.39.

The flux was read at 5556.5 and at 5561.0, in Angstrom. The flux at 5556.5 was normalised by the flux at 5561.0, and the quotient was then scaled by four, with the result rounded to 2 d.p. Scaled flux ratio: 4.12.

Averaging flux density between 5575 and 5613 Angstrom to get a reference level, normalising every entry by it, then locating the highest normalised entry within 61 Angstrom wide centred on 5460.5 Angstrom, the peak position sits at 5474.0 Angstrom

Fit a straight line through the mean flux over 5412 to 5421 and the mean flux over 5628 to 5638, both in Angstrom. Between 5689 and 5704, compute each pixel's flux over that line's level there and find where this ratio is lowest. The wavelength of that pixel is 5703.5 Angstrom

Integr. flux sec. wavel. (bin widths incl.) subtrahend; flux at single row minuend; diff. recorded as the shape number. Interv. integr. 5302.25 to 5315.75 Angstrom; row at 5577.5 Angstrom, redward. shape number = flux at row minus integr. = -83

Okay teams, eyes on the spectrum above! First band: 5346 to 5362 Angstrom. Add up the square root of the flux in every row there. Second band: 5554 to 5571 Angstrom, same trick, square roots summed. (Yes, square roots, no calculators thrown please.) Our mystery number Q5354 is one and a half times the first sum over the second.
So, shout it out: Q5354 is 1.55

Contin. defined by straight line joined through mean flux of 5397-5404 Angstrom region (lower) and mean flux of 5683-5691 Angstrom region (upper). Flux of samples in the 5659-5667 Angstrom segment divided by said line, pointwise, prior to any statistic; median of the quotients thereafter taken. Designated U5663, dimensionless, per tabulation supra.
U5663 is 1.01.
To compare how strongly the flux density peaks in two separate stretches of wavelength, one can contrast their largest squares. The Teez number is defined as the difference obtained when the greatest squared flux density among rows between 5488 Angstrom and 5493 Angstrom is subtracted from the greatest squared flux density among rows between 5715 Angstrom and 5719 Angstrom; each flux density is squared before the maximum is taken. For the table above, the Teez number 14.9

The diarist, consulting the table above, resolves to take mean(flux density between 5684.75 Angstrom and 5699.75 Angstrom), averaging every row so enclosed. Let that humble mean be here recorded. 7.0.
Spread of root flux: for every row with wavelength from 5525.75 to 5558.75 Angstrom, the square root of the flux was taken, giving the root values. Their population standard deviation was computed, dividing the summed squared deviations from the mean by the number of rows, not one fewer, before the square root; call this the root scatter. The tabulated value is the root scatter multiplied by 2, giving 0.21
